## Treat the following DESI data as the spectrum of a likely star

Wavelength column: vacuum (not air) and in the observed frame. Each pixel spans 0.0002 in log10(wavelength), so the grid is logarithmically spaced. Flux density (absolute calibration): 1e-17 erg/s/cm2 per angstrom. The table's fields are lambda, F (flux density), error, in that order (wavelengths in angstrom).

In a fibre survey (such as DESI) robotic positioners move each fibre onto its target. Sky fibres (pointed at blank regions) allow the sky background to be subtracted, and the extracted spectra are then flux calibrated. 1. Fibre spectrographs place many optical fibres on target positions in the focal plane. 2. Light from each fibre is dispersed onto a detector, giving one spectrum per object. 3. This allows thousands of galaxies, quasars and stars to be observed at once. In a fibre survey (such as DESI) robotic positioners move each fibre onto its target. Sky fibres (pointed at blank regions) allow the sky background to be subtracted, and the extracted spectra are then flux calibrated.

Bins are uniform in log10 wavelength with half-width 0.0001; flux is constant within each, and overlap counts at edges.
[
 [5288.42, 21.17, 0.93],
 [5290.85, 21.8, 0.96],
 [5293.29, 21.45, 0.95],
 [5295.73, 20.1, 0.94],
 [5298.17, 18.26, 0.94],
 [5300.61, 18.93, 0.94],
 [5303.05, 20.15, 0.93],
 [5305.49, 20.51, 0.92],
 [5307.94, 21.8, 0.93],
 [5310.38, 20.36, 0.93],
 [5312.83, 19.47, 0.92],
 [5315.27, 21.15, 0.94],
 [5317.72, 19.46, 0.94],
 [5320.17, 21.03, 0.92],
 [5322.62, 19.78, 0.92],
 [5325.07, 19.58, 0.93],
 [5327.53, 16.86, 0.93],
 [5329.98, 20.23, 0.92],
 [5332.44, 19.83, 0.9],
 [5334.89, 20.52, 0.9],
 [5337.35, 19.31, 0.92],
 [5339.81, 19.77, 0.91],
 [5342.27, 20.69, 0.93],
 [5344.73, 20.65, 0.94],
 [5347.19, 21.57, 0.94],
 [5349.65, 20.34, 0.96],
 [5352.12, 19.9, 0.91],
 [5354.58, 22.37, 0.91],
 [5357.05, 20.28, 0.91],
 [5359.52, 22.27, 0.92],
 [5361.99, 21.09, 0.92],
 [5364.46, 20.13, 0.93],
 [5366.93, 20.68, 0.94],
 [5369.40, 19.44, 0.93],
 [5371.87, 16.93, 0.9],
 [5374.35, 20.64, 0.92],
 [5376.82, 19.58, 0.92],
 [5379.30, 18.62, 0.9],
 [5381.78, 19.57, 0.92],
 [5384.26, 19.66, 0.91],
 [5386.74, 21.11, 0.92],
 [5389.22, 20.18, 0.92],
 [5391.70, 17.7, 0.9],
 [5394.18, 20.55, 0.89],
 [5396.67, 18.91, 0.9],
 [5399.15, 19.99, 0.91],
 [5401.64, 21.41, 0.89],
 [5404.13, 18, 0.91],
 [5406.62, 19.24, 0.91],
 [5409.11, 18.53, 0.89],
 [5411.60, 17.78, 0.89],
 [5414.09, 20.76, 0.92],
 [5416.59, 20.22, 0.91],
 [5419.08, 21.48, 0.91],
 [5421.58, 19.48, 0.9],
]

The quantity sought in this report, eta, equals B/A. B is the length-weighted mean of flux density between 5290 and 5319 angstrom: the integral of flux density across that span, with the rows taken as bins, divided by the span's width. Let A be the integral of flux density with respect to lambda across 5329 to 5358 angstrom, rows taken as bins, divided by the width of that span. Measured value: 0.99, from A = 20.5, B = 20.3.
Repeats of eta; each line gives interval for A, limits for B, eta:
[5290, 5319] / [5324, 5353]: 0.98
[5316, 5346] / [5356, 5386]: 1.00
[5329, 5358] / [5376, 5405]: 0.96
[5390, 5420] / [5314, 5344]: 1.02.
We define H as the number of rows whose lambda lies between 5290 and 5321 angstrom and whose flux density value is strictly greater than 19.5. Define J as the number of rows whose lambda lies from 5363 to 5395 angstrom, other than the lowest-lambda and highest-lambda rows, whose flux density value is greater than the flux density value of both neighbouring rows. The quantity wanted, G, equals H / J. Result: 3.0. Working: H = 9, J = 3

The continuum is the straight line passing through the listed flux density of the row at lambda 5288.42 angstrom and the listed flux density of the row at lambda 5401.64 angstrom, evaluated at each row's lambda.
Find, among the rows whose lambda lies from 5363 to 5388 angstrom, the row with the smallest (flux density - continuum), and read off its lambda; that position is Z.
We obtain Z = 5371.87 angstrom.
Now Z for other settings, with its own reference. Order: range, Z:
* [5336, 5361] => 5337.35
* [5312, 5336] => 5327.53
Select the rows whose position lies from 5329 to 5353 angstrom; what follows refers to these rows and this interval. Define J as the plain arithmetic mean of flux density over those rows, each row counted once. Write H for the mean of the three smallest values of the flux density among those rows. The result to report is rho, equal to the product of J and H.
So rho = 398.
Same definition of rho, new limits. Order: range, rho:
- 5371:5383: 350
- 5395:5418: 352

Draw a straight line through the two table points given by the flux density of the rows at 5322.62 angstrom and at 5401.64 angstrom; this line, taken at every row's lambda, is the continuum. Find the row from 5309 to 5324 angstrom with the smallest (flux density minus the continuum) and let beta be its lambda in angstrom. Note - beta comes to 5317.72 angstrom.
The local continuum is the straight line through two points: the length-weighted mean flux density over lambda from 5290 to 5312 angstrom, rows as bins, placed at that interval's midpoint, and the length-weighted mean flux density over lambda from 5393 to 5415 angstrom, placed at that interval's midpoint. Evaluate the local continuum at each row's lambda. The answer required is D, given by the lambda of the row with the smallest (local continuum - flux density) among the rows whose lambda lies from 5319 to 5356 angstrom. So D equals 5354.58 angstrom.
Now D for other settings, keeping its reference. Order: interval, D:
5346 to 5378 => 5354.58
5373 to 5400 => 5386.74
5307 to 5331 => 5307.94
